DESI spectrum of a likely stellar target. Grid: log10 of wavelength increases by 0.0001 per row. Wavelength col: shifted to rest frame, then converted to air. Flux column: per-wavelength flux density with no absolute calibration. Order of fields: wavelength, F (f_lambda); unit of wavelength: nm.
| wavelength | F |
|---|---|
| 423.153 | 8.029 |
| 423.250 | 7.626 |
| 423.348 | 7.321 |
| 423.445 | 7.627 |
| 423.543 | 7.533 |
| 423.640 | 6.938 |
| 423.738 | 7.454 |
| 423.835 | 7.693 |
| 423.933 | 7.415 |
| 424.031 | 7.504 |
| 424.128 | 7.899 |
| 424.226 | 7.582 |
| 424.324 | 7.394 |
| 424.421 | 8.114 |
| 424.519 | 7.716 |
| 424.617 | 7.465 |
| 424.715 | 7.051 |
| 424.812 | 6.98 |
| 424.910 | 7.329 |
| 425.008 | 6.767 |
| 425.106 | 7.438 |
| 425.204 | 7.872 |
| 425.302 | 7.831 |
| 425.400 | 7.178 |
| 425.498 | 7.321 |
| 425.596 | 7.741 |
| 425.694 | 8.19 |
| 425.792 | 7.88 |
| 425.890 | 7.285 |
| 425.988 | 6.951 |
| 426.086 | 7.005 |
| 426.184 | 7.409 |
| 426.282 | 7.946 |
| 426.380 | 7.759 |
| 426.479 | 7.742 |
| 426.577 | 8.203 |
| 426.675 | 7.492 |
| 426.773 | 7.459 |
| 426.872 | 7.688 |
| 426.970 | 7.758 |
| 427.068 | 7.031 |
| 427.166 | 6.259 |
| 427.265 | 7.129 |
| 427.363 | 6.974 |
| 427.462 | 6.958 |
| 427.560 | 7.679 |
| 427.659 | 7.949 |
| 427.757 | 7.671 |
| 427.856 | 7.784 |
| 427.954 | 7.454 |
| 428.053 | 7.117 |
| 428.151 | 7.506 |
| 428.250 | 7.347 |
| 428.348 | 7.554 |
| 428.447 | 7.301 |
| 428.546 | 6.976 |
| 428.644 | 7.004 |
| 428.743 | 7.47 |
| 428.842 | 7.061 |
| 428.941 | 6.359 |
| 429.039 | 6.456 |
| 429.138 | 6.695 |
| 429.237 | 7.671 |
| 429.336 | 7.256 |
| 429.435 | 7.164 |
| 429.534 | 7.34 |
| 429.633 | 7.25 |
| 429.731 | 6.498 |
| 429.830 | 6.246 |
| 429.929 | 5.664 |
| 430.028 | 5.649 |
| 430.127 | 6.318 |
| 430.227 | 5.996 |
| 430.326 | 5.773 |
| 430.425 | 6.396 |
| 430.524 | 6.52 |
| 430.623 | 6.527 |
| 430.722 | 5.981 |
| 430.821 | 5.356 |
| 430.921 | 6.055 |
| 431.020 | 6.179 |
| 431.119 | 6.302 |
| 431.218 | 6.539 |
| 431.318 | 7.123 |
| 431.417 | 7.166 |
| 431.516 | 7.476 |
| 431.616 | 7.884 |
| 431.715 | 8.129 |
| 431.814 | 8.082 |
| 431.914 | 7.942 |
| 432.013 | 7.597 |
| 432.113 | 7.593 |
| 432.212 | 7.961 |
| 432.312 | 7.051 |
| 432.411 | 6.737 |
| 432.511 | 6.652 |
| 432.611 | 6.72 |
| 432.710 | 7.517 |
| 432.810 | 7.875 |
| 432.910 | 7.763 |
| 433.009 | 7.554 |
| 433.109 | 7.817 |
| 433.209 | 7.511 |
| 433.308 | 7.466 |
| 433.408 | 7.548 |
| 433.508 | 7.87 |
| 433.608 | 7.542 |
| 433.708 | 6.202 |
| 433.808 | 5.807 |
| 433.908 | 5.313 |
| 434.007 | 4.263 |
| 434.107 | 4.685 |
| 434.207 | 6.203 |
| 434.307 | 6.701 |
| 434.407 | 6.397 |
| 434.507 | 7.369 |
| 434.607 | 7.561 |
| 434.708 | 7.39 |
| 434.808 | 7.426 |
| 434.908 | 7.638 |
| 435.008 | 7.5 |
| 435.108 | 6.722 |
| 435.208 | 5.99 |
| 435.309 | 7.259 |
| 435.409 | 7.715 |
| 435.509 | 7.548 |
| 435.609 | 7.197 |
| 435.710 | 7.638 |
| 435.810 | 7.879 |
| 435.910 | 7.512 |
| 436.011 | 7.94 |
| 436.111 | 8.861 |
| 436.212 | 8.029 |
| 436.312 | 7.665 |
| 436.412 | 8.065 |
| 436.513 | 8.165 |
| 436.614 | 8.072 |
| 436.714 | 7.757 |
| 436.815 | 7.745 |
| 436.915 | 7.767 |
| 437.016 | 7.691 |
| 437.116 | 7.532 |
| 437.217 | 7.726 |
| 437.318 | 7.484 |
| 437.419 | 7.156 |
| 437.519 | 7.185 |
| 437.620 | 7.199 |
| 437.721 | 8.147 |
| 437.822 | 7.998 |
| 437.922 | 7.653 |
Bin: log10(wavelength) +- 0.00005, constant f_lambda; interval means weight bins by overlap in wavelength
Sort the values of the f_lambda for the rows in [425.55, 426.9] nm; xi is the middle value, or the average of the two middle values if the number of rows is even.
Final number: 7.71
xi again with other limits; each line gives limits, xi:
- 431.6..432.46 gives 7.88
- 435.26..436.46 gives 7.69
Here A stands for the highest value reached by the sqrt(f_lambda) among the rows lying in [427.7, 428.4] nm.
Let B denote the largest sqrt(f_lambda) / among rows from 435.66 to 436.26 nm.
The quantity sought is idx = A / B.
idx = 0.94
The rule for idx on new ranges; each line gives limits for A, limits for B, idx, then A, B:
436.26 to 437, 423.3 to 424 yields 1.03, 2.86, 2.77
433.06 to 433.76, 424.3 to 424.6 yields 0.98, 2.81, 2.85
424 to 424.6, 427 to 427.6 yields 1.03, 2.85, 2.77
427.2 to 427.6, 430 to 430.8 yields 1.08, 2.77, 2.55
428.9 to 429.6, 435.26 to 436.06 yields 0.98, 2.77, 2.82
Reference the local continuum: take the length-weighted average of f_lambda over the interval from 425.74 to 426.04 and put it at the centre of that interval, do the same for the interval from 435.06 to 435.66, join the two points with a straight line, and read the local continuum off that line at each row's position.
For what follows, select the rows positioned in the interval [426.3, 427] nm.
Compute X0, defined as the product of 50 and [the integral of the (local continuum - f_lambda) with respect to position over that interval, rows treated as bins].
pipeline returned -13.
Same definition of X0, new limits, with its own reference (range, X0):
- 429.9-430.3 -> 27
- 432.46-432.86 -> -1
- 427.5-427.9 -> -9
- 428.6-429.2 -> 13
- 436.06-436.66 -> -33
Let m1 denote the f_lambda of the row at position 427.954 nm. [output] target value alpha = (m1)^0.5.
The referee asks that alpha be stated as 2.73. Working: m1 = 7.454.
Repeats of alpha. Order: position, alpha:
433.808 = 2.41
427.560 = 2.77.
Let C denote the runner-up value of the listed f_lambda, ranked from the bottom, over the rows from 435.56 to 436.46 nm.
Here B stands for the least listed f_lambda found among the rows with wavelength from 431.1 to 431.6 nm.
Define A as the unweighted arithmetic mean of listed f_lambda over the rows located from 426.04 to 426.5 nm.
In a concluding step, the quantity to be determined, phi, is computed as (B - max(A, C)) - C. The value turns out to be -8.8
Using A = 7.6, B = 6.302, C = 7.512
